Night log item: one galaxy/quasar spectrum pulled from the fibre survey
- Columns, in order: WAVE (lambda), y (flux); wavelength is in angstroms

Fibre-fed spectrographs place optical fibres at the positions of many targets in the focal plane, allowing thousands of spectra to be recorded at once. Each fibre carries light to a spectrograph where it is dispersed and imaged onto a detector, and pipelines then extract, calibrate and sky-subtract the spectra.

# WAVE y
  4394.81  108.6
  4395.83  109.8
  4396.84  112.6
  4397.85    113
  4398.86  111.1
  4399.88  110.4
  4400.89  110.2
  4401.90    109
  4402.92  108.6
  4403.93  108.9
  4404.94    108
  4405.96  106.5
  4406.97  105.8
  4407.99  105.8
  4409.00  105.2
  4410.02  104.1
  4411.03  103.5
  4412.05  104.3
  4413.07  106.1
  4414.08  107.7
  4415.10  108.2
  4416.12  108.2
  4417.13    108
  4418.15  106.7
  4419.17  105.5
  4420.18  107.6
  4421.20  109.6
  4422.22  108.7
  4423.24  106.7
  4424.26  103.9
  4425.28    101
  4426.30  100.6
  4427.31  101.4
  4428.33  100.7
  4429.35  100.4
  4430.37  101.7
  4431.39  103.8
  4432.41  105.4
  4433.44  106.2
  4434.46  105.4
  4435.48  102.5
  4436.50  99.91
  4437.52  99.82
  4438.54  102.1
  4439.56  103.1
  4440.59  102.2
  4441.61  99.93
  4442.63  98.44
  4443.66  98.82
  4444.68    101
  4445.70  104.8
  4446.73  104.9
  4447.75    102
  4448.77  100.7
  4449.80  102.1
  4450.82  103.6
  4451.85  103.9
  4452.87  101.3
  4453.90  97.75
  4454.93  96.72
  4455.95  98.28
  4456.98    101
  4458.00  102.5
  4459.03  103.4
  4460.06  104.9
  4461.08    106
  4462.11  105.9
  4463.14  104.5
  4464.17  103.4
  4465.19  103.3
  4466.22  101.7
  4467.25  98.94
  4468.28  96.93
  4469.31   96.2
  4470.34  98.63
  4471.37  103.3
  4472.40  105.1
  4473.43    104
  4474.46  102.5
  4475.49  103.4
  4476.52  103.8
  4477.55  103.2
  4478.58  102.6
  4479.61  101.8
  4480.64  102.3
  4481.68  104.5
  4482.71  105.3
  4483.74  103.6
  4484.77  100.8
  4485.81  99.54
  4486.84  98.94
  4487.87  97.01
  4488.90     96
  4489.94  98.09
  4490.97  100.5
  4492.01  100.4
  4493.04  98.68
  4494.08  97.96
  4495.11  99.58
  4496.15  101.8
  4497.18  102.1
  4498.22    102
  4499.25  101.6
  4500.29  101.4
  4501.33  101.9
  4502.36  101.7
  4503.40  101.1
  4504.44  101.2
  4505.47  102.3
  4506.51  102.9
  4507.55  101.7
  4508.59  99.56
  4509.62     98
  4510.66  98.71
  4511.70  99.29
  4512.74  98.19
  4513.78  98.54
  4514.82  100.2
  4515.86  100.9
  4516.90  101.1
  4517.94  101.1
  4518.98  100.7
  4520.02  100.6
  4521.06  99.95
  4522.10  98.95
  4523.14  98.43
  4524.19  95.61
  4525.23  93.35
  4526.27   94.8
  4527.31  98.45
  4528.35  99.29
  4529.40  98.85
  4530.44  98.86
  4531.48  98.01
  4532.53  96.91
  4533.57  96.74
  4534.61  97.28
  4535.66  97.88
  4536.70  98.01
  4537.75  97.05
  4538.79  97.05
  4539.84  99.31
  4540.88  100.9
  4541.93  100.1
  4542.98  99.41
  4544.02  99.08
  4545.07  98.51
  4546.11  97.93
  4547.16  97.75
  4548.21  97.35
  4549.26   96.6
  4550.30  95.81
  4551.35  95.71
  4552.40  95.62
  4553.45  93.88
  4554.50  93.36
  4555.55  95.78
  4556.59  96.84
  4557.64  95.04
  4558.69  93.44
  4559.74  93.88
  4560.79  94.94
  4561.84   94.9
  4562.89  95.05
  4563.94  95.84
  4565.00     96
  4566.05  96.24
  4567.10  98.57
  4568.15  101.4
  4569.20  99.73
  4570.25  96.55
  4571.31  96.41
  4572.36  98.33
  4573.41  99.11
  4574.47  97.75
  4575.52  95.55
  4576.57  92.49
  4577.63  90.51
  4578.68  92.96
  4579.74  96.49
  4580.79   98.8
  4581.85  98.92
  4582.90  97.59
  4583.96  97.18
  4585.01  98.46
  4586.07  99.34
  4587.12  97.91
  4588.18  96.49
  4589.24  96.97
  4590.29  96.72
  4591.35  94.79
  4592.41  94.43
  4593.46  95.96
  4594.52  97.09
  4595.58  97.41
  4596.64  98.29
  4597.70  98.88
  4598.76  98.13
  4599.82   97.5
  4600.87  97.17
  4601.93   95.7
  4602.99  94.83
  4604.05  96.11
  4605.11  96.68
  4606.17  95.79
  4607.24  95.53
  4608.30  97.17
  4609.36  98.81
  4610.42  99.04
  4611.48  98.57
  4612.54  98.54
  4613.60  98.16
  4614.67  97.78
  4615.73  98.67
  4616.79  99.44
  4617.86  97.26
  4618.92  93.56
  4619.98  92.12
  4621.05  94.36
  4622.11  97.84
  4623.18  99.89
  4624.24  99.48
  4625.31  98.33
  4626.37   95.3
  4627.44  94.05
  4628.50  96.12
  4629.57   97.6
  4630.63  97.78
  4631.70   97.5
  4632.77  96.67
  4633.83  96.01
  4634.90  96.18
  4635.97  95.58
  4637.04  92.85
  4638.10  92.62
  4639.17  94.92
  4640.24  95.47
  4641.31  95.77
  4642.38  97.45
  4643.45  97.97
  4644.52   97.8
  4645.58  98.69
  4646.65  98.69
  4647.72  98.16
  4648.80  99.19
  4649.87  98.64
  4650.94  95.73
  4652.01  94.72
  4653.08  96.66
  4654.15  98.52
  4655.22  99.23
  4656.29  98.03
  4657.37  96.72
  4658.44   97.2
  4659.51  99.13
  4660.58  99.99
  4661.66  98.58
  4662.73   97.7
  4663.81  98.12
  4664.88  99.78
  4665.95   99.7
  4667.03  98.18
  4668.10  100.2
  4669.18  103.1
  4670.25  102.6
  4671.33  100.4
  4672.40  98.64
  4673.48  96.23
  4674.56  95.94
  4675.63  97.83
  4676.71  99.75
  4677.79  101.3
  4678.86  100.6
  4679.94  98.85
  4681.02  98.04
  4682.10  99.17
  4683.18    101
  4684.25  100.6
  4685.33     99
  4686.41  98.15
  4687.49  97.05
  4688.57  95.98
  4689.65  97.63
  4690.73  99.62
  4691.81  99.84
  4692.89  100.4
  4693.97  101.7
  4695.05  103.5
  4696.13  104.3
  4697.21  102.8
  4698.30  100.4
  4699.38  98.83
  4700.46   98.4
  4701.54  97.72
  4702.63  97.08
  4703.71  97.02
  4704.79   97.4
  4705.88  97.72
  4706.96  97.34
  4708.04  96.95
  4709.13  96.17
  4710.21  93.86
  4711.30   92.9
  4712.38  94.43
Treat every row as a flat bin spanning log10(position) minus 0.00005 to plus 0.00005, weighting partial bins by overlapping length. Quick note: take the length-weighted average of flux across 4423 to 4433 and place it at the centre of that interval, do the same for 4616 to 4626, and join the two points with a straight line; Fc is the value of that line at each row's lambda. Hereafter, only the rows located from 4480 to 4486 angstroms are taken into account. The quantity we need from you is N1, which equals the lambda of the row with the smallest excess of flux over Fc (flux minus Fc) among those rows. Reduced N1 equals 4485.81 angstroms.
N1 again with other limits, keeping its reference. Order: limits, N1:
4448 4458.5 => 4454.93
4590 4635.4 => 4619.98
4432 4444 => 4442.63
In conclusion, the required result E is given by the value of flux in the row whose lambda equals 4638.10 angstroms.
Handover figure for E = 92.62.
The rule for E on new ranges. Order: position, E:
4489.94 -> 98.09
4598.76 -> 98.13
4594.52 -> 97.09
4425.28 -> 101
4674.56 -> 95.94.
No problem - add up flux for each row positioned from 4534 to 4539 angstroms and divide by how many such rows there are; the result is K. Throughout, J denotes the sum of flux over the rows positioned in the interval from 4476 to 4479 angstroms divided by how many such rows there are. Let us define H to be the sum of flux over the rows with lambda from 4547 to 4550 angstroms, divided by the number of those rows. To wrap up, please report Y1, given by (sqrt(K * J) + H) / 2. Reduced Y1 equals 99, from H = 97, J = 103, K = 97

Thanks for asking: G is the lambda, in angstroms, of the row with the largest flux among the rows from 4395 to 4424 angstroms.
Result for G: 4397.85 angstroms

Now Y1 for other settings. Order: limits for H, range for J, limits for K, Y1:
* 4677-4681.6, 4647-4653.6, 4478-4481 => 100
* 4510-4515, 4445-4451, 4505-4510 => 100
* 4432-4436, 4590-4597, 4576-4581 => 100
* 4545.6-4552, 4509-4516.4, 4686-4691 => 98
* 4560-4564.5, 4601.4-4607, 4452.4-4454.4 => 96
